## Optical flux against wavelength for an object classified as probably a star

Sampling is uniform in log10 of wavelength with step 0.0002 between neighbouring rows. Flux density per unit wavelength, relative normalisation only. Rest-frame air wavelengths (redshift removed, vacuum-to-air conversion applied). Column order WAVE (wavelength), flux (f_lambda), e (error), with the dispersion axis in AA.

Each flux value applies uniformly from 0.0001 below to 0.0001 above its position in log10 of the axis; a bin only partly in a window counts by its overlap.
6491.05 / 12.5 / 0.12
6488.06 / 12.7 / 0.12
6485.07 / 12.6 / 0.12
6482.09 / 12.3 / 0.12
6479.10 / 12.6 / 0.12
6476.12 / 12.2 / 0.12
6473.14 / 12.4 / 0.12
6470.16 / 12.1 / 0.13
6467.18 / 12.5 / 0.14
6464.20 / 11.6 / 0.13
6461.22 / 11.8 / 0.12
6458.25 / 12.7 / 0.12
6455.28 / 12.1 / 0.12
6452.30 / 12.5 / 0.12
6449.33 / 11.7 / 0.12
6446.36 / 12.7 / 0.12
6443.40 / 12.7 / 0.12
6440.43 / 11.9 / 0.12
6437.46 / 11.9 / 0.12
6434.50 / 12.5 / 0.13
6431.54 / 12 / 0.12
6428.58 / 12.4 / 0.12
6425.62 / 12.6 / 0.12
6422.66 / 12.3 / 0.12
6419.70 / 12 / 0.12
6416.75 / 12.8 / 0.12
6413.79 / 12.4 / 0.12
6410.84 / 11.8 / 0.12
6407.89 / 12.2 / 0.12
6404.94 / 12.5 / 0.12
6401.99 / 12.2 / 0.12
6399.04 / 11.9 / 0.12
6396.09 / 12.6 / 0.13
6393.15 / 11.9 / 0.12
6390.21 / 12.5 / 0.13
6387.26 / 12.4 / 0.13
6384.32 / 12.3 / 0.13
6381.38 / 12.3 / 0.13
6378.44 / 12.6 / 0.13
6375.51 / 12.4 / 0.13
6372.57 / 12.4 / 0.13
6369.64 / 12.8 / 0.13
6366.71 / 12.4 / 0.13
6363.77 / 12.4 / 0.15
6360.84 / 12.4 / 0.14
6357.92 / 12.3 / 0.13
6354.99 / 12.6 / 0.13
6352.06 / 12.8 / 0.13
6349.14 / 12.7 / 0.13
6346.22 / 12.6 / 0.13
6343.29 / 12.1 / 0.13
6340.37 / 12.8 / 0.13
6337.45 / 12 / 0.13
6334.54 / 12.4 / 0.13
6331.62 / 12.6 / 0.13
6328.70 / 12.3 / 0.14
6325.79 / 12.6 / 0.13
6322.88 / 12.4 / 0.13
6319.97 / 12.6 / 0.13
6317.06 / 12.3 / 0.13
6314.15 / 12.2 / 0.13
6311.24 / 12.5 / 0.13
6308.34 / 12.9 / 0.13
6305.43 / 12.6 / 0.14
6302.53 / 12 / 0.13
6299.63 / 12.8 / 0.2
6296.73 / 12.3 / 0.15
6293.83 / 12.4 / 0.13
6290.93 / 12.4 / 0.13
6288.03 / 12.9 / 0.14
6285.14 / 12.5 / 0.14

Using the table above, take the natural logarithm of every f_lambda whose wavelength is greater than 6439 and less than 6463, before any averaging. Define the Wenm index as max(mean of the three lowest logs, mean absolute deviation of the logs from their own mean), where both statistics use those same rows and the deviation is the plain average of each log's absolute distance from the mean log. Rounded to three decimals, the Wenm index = 2.468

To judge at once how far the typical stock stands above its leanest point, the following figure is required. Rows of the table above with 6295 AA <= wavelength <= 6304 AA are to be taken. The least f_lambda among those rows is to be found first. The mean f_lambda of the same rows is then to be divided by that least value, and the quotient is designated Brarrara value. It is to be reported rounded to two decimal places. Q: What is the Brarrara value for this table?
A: 1.03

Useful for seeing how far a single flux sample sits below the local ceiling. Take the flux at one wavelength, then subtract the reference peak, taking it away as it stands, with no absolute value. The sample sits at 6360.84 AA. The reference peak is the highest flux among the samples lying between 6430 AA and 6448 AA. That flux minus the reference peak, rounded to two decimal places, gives -0.30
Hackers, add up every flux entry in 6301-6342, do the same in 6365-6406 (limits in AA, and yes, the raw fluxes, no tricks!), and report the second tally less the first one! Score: -1.0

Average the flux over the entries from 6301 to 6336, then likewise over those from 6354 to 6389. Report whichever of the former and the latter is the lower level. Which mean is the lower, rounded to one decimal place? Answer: 12.4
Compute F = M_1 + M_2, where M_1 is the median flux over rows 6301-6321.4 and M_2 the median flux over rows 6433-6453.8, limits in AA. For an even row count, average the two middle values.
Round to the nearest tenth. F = 25.0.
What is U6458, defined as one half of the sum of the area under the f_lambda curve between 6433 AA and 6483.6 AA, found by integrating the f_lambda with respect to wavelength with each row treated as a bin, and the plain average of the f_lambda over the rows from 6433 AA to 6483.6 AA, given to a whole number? 316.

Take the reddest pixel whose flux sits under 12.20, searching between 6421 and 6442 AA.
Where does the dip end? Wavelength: 6440.43 AA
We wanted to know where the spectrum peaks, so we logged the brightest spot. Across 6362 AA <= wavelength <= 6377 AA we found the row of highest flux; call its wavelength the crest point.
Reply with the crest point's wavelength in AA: 6369.64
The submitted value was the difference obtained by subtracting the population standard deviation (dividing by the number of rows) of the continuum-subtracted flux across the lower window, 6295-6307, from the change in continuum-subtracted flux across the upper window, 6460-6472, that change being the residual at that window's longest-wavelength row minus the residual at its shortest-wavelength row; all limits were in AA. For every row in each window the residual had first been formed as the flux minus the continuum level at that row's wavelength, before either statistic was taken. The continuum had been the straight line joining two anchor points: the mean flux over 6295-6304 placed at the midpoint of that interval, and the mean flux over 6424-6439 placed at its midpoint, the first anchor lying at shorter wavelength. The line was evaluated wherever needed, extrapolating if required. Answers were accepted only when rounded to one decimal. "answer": 0.0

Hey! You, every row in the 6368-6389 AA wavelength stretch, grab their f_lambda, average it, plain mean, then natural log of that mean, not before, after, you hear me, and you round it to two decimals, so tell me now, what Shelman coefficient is 2.52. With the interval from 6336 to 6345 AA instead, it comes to 2.51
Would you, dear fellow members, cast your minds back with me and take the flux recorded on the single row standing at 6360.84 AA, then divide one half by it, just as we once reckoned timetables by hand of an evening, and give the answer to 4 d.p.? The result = 0.0403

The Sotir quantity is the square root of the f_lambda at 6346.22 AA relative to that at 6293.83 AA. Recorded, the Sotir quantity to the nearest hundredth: 1.01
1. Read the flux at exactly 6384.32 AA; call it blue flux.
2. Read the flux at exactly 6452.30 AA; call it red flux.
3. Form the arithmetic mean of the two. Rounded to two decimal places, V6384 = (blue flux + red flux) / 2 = 12.40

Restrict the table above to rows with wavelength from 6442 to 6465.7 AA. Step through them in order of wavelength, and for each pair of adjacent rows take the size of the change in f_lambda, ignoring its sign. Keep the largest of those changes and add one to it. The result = 2.00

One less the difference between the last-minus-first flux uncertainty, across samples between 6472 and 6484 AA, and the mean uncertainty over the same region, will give 1.120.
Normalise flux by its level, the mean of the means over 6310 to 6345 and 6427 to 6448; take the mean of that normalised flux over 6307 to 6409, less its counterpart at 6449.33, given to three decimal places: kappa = 0.059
